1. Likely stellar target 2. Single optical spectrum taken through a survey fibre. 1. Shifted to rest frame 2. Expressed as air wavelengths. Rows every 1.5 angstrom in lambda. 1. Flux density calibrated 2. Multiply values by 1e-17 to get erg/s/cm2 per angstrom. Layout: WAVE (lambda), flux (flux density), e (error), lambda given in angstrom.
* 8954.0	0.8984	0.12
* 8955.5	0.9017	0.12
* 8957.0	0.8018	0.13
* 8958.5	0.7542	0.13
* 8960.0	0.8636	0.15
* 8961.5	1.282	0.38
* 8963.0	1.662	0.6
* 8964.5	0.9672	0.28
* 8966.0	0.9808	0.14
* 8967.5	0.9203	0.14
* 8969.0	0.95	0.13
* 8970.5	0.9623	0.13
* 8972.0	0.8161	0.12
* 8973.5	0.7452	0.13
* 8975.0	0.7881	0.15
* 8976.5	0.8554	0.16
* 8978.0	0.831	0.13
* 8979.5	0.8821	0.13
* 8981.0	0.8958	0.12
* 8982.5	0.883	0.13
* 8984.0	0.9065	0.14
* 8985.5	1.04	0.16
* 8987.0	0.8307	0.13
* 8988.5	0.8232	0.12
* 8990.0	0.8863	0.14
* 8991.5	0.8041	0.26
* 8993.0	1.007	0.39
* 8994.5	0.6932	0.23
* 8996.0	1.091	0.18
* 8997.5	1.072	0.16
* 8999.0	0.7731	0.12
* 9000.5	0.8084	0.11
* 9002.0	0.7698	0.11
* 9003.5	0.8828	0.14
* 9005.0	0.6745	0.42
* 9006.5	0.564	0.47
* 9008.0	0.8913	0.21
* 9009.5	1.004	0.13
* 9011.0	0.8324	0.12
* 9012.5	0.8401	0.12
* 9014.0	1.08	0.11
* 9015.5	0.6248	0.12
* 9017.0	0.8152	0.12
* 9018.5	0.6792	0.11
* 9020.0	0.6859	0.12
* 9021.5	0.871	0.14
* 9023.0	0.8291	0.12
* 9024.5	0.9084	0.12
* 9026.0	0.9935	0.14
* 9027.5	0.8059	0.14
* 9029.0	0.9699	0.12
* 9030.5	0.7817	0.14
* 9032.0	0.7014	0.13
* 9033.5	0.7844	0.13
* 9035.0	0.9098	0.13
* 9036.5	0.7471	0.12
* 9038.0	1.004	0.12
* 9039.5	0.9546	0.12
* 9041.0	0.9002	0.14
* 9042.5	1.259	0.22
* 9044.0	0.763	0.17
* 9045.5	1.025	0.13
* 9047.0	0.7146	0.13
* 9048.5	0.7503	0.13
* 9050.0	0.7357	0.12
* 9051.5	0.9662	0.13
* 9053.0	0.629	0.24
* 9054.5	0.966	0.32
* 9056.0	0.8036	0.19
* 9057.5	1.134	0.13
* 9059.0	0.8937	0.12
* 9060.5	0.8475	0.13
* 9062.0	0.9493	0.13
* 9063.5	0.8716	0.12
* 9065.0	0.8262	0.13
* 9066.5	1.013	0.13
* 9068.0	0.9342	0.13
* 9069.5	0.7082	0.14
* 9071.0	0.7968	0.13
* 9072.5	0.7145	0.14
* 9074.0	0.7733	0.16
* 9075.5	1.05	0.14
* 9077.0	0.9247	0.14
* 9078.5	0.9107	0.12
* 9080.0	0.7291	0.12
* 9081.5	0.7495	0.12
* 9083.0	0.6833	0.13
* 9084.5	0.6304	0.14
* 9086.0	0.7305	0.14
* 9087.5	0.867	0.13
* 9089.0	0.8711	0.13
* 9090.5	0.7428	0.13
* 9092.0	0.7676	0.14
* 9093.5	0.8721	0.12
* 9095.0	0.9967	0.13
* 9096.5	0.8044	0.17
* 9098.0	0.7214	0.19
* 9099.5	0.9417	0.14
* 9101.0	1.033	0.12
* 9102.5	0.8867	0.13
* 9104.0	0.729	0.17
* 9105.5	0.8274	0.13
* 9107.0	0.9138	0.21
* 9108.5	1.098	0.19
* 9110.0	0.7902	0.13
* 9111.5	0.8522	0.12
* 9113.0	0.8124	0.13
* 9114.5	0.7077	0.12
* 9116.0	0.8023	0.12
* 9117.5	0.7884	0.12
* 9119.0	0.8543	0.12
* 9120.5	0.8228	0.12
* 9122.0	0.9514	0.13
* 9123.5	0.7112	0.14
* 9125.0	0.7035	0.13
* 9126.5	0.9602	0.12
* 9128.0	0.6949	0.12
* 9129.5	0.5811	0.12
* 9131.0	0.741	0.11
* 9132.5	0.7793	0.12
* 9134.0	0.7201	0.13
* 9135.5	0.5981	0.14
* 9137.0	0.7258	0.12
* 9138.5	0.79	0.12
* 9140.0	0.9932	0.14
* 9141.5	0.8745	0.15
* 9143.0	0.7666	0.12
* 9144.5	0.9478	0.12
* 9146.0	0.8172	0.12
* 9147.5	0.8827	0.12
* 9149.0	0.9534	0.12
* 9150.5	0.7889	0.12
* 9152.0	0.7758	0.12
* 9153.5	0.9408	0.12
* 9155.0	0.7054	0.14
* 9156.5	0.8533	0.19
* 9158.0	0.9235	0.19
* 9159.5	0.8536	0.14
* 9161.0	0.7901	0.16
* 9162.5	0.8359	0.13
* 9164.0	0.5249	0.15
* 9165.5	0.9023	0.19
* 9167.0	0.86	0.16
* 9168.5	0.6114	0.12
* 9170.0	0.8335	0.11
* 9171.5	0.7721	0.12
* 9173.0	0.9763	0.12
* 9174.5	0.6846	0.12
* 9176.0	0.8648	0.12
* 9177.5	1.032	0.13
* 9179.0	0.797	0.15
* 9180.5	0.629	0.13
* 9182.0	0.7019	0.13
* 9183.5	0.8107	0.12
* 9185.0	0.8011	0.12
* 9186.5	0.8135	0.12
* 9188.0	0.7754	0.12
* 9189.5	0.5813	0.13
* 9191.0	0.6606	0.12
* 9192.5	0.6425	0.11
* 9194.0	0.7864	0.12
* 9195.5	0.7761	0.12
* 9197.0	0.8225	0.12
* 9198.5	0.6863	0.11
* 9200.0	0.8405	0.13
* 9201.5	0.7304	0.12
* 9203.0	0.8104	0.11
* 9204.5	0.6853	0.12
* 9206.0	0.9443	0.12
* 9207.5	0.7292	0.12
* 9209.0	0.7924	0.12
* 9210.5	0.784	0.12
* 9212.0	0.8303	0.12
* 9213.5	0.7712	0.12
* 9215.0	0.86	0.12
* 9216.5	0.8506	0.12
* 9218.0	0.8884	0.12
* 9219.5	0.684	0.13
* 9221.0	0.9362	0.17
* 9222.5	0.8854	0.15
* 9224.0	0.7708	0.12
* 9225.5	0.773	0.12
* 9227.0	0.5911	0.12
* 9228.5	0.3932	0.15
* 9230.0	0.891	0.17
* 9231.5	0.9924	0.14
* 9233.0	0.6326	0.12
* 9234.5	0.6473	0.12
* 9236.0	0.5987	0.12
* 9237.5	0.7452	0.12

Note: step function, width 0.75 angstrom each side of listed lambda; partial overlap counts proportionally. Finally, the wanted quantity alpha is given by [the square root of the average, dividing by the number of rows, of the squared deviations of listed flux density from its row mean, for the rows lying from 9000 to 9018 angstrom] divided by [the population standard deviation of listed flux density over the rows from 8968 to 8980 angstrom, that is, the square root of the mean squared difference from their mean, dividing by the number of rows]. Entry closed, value 2.0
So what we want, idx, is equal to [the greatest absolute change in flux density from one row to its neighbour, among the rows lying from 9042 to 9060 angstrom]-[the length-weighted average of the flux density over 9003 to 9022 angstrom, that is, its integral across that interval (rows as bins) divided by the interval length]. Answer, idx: -0.31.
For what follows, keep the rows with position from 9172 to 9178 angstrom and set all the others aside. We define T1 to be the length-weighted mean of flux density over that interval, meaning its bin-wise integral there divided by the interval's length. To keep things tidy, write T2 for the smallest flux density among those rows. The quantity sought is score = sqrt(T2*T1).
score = 0.78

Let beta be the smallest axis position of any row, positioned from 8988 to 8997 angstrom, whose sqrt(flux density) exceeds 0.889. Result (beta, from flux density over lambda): 8988.5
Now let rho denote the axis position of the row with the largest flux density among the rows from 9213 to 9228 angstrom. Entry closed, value 9221.0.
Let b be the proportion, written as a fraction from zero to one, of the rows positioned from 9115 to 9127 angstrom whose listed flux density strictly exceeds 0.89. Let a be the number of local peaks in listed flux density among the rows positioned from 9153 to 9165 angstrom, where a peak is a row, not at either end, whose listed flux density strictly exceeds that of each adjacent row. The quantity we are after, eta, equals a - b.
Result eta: 1.75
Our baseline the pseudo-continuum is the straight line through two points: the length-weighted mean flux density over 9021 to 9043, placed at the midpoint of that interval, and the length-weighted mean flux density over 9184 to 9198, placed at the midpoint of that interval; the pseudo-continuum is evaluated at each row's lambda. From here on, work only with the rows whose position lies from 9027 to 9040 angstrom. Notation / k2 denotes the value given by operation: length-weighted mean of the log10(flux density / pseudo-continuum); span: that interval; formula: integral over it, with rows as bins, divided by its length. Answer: -0.023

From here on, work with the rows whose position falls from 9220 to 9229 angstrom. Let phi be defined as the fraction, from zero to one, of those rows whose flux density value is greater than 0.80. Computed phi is 0.33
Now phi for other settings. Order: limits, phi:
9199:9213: 0.44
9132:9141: 0.17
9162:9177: 0.60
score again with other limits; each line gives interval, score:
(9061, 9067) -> 0.87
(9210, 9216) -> 0.79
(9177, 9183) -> 0.70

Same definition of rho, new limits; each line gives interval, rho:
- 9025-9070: 9042.5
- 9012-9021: 9014.0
